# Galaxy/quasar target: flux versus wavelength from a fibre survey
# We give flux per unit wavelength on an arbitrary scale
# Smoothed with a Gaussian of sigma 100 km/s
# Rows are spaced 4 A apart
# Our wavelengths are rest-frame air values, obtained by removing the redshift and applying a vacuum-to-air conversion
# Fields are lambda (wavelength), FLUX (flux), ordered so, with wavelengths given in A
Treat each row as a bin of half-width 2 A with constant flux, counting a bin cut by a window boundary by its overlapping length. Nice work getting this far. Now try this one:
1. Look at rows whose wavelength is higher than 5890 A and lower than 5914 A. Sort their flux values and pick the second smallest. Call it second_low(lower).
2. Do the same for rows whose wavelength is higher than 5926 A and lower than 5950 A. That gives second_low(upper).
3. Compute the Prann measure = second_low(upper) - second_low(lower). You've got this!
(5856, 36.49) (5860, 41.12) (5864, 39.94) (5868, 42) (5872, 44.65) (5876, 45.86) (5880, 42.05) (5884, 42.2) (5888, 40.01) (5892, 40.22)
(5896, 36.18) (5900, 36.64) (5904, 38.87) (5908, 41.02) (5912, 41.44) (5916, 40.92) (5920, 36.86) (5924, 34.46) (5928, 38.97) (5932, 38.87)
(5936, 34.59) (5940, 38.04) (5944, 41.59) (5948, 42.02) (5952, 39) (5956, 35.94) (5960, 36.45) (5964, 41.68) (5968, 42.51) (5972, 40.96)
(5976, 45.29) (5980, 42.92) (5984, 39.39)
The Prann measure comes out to 1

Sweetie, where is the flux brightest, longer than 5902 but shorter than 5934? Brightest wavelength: 5912 A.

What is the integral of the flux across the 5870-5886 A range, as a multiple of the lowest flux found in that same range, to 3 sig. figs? 16.6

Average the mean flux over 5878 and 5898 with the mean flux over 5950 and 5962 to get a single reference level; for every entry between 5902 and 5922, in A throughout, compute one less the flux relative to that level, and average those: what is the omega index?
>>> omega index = -0.031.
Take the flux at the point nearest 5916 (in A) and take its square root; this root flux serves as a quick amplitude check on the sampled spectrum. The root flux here 6.40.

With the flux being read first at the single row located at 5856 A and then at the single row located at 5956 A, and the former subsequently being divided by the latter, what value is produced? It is 1.02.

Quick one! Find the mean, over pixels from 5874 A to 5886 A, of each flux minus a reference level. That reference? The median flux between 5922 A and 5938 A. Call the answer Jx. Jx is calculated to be 6.6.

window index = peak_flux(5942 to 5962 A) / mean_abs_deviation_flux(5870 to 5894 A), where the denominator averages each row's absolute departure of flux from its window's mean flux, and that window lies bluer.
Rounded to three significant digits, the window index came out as 22.9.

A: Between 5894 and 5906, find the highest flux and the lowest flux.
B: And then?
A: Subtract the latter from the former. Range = 2.7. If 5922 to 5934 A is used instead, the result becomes 4.5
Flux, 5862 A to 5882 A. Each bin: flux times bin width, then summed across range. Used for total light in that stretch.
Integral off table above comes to 858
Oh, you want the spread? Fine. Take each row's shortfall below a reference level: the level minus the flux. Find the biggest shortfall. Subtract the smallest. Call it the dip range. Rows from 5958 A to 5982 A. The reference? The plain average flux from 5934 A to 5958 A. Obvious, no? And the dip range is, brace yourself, 8.8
